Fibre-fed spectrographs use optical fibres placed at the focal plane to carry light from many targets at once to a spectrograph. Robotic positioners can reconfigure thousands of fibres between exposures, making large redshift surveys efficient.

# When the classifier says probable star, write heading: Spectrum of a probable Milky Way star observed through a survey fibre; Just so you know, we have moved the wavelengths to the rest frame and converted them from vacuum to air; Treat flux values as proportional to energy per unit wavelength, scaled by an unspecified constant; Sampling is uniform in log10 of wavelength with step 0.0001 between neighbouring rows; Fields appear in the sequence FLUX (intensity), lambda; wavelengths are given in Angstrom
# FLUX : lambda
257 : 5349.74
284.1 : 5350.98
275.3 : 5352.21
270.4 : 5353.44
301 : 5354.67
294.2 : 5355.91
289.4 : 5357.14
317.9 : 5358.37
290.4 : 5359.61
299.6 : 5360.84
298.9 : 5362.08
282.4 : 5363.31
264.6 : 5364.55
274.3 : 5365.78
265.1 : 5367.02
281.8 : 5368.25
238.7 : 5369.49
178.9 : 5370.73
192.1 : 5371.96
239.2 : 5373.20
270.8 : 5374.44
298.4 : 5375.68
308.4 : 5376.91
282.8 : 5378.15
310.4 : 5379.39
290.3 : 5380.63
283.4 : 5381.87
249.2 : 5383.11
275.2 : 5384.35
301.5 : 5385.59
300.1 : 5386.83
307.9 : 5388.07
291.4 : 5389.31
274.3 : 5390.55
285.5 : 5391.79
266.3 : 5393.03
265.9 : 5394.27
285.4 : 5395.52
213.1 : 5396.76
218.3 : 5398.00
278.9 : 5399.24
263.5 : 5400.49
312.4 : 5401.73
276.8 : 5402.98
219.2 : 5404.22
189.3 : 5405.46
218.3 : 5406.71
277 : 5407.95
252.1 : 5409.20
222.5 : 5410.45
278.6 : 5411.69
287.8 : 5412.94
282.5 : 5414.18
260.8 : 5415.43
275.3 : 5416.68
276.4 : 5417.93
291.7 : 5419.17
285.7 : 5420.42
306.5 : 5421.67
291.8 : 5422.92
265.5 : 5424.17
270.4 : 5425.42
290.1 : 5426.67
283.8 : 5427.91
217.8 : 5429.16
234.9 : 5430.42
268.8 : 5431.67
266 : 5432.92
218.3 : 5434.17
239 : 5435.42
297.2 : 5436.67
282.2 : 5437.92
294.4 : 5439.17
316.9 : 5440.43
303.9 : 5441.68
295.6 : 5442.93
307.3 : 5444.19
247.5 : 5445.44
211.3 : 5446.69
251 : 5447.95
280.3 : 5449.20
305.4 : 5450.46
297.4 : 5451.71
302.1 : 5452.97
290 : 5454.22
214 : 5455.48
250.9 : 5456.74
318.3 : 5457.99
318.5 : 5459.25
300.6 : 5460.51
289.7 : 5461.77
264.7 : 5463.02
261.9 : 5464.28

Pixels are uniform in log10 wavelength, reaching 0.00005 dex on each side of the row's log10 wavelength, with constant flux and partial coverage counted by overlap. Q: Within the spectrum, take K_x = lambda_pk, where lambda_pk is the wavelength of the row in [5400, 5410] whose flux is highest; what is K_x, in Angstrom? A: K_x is 5401.73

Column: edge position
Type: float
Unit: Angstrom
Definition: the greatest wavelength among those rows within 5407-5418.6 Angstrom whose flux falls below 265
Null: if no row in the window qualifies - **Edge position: 5415.43 Angstrom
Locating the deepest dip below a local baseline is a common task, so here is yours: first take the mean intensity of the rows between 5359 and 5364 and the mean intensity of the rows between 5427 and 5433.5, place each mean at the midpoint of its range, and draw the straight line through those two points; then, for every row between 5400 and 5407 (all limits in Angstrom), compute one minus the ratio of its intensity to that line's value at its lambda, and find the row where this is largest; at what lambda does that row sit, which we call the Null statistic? 5405.46 Angstrom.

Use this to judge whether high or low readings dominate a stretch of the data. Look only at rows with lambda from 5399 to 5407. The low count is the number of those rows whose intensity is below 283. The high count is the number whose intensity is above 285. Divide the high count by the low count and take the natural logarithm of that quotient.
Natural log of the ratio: -1.8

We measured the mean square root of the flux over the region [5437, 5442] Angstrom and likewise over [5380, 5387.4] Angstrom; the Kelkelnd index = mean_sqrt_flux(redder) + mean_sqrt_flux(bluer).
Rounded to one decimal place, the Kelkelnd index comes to 34.1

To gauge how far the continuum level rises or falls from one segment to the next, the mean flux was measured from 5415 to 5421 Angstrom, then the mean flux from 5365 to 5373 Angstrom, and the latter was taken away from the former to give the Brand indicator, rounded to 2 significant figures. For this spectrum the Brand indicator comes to 39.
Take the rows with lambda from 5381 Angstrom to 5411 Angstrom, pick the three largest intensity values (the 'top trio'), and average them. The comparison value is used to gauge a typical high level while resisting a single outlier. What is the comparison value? 307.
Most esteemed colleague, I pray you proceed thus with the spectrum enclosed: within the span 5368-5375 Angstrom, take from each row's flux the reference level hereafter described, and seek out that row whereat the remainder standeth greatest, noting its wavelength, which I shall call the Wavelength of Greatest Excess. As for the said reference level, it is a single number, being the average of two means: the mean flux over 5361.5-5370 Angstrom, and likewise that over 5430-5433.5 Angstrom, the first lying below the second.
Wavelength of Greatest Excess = 5368.25 Angstrom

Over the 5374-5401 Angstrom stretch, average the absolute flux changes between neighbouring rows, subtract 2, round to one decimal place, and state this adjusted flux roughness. 19.5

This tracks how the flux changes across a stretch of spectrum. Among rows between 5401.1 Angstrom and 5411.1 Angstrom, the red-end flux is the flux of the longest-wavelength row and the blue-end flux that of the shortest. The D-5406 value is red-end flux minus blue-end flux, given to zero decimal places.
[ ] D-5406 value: -90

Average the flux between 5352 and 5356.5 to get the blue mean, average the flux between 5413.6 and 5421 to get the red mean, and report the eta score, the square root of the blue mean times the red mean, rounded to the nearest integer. 282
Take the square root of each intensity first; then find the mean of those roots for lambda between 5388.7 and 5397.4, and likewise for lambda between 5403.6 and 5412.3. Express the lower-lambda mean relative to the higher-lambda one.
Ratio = 1.07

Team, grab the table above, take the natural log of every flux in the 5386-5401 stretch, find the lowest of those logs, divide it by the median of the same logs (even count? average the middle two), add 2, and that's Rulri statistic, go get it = 2.95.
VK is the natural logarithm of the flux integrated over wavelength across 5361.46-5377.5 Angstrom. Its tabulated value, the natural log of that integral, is 8.34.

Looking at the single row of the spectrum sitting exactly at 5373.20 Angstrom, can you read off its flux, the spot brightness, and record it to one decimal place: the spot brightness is 239.2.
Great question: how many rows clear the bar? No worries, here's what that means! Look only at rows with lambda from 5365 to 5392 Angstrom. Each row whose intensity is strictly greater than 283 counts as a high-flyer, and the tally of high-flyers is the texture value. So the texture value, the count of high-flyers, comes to 10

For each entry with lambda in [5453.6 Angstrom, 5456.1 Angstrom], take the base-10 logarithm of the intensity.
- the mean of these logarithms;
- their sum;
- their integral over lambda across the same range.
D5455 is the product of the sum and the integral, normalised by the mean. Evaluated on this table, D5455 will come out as 12.0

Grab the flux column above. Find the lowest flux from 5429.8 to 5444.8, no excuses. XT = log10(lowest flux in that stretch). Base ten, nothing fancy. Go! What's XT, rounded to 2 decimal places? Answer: 2.34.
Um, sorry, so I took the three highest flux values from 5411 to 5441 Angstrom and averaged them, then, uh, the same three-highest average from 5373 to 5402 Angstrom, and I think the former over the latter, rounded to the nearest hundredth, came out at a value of 0.99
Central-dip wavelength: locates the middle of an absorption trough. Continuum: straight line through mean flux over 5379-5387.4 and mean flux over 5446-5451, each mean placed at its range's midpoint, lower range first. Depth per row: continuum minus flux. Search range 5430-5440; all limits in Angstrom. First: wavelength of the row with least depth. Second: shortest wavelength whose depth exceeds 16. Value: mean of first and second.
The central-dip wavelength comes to 5433.5 Angstrom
